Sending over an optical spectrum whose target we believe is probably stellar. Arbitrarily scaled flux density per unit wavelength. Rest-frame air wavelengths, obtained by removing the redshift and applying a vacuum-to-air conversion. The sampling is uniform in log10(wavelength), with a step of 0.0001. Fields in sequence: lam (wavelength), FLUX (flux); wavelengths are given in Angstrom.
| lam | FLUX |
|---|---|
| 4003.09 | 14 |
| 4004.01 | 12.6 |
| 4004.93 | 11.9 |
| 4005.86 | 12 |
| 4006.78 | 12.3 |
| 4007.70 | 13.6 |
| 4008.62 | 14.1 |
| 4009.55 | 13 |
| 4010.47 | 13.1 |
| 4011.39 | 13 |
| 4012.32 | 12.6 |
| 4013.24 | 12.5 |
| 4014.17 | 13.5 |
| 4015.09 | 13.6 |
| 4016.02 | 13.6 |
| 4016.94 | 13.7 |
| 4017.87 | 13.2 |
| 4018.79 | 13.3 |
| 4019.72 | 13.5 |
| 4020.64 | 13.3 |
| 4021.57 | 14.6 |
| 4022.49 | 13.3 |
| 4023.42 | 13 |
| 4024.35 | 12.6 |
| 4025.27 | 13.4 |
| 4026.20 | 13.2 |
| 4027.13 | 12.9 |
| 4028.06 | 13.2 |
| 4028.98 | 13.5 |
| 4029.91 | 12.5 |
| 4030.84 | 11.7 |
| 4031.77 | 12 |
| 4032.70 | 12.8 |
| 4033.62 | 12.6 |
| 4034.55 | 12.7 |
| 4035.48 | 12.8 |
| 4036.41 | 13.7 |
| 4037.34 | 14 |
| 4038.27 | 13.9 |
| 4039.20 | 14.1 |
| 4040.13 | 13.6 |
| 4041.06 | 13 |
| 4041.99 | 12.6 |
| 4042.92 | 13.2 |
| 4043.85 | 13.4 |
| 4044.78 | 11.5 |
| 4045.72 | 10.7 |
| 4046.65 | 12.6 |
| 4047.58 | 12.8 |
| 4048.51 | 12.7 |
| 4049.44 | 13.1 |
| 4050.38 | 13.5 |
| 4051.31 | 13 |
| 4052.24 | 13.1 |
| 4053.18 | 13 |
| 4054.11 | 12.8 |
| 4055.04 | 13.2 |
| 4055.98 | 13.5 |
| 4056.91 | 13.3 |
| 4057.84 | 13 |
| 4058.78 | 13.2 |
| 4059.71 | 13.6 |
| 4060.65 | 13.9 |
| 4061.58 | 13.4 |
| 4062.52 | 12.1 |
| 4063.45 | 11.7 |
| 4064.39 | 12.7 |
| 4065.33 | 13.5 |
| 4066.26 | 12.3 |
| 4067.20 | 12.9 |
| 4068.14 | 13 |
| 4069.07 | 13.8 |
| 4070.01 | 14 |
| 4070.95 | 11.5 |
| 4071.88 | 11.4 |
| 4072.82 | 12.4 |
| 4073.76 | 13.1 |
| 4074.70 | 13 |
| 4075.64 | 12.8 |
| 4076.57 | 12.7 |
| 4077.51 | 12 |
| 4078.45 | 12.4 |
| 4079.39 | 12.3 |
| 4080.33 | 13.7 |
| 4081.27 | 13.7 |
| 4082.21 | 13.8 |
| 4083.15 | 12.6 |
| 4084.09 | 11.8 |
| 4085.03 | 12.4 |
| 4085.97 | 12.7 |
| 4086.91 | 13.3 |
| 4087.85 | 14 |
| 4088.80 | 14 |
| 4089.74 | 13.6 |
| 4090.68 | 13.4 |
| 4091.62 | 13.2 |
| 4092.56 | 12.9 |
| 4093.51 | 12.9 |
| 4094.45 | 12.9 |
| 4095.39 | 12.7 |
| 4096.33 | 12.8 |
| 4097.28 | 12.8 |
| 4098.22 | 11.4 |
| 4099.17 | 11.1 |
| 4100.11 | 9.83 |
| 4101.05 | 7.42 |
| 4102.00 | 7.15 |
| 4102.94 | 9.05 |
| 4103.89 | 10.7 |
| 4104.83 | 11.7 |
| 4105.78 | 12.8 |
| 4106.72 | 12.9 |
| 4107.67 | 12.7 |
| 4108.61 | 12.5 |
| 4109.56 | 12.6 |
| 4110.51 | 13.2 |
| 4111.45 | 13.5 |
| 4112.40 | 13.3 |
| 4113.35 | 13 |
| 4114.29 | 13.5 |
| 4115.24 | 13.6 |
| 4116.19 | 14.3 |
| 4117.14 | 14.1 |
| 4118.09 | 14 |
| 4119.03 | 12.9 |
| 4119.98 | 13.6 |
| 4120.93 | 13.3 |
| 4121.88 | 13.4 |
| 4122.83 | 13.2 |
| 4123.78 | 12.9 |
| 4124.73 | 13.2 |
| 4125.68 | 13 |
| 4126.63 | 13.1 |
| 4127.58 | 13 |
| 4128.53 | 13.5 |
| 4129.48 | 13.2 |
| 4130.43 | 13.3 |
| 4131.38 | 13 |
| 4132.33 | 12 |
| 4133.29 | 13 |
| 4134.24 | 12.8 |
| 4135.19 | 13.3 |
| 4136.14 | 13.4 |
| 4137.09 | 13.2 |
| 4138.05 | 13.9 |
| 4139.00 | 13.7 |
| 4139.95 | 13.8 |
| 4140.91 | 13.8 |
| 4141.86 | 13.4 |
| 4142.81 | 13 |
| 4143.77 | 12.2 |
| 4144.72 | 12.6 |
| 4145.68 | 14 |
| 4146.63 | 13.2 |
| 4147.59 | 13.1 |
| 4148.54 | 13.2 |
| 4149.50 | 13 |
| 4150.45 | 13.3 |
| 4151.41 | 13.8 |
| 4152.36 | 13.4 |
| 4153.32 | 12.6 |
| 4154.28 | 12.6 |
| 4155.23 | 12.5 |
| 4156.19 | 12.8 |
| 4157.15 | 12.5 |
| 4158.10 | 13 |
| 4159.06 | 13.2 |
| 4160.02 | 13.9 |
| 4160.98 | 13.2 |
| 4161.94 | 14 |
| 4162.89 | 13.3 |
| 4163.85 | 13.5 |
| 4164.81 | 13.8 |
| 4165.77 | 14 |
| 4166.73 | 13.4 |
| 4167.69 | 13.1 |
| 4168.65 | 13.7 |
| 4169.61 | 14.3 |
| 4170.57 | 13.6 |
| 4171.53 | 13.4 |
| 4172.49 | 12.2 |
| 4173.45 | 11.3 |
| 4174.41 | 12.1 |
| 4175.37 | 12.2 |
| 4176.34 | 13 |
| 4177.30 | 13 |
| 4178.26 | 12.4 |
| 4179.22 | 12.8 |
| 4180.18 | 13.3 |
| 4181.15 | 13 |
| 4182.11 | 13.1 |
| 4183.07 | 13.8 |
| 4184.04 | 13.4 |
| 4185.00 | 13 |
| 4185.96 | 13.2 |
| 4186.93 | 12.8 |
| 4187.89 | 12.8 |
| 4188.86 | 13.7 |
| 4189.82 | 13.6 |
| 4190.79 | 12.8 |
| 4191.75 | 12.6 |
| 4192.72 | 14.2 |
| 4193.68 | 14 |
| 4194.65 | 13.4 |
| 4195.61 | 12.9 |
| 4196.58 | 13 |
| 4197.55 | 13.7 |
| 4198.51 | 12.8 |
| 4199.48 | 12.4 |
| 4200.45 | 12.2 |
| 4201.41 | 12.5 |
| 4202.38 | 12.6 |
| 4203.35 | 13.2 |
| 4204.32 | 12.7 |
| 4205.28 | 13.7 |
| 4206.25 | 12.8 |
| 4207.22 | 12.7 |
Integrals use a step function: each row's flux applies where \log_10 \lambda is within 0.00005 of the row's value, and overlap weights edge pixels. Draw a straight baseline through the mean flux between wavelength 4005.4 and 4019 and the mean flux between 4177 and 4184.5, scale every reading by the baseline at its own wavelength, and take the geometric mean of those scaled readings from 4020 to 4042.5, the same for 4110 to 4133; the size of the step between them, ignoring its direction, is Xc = 0.015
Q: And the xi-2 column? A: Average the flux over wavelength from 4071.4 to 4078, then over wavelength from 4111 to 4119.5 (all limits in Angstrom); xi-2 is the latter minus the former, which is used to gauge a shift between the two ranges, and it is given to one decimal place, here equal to 1.1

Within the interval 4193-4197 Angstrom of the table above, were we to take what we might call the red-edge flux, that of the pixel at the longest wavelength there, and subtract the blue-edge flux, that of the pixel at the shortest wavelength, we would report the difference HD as -1.0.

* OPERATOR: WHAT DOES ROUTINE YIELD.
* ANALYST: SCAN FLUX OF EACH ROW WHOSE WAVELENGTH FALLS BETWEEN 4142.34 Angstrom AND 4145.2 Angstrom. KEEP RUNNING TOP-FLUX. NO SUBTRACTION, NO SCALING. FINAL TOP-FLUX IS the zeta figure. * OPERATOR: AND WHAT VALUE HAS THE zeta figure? 13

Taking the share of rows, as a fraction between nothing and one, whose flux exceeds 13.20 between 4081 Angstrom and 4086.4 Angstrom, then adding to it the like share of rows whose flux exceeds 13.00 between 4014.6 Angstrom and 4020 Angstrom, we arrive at 1.3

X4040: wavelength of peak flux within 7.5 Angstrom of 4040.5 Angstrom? 4039.20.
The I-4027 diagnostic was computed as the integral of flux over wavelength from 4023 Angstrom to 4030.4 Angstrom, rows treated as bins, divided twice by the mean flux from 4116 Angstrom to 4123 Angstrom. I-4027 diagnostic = 0.52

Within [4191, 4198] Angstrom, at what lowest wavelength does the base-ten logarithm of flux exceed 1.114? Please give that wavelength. 4192.72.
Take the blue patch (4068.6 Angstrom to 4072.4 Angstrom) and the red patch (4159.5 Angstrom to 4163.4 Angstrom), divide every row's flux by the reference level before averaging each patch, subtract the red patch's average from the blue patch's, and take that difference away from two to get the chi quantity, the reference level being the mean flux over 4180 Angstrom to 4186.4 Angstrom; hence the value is 2.07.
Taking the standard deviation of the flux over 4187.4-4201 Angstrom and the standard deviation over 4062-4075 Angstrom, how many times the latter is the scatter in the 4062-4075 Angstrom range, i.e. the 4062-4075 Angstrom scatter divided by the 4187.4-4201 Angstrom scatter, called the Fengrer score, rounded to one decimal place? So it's 1.3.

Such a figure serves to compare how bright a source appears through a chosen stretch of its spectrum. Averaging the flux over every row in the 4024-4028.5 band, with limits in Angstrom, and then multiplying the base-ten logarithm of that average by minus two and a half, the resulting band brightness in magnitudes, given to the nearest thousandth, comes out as -2.790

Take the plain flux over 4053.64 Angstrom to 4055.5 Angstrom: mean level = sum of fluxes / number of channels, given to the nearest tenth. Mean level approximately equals 13.0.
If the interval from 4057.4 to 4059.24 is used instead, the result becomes 13.1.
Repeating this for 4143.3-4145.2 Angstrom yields 12.4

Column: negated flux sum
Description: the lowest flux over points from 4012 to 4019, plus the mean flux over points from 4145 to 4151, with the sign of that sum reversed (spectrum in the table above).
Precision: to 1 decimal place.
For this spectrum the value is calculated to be -25.8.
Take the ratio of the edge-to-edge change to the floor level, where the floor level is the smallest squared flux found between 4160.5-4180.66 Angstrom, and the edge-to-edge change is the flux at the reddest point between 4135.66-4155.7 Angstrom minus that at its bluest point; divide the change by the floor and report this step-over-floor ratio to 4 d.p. -0.0070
